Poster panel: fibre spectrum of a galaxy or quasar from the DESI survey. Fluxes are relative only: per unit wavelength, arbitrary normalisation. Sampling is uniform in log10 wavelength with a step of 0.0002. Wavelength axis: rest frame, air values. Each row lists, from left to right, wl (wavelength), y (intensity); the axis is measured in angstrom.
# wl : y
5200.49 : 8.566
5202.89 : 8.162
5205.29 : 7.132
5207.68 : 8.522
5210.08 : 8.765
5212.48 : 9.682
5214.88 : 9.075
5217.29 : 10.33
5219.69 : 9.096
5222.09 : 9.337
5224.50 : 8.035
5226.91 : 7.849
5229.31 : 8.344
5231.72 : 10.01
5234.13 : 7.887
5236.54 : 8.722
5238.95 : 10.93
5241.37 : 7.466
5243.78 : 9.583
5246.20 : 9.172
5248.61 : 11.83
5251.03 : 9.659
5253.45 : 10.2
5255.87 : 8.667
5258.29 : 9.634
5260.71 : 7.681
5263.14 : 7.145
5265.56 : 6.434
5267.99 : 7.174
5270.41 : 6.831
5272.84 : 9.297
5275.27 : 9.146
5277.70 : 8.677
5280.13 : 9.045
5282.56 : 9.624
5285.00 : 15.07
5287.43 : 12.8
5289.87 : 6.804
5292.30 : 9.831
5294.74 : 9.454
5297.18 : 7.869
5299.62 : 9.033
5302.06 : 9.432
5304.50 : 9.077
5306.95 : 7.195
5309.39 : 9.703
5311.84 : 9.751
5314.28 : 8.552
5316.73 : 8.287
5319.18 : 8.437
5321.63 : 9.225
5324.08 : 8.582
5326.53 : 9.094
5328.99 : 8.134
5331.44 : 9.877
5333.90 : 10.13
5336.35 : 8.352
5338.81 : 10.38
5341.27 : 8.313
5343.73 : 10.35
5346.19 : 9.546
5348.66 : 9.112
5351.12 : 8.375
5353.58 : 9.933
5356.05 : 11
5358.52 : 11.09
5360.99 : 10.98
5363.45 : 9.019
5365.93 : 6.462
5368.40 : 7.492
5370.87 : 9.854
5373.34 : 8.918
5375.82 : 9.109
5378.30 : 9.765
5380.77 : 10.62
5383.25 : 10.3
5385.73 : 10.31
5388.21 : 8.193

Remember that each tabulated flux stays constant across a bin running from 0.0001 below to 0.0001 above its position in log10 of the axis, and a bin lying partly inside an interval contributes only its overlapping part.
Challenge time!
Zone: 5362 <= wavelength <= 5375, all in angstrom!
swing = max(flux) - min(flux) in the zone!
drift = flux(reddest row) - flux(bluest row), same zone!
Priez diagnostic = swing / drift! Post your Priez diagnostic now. -34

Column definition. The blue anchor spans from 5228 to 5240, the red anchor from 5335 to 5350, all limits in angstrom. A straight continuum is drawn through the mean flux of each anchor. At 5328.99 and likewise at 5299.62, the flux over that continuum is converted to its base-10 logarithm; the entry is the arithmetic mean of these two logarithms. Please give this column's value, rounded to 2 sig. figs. -0.035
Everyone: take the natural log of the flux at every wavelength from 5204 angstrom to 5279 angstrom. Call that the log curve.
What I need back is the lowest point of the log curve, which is 1.86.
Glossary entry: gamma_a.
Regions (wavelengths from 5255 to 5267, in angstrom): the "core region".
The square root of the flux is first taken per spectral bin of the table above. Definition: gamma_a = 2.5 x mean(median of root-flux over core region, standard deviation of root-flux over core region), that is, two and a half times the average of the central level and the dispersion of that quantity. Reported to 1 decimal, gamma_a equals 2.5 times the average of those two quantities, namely 3.7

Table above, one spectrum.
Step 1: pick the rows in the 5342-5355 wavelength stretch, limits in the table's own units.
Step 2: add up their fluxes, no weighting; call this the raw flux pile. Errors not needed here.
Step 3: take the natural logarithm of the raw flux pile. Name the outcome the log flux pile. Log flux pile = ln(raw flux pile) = 3.86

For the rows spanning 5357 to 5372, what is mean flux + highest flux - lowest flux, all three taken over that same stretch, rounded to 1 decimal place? 13.8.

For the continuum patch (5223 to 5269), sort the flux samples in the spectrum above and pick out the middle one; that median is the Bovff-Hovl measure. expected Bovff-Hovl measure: 8.67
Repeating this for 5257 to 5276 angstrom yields 7.43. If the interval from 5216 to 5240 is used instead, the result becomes 8.91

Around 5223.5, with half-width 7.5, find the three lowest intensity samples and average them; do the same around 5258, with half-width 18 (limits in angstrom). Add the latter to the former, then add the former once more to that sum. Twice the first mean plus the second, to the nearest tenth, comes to 23.0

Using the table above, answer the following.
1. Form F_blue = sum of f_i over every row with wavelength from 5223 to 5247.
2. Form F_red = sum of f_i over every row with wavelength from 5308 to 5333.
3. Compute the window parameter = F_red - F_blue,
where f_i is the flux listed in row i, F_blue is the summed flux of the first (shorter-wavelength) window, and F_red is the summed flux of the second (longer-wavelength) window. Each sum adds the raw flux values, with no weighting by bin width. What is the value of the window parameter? 1.6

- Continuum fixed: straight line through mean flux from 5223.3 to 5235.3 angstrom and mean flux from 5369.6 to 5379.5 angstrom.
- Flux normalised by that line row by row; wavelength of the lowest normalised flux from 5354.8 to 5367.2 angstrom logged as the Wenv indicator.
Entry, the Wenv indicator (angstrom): 5365.93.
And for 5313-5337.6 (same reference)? 5328.99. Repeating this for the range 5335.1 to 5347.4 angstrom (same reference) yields 5341.27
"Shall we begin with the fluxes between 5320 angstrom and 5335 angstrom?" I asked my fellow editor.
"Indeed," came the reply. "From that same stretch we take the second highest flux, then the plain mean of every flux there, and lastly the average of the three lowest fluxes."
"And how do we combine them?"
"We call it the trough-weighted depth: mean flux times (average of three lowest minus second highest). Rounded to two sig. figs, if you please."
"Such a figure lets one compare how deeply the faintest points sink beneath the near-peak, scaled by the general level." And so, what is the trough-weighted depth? -12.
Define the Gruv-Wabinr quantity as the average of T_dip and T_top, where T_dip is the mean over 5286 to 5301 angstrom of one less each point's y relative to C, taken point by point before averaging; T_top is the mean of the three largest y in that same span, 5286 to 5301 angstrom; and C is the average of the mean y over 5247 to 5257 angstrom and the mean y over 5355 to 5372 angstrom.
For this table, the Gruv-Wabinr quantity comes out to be 5.37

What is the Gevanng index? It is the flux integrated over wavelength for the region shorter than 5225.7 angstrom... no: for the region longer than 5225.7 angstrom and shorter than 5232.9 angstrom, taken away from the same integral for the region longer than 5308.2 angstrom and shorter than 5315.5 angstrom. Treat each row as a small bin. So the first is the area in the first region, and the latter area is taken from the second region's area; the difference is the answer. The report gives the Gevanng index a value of 5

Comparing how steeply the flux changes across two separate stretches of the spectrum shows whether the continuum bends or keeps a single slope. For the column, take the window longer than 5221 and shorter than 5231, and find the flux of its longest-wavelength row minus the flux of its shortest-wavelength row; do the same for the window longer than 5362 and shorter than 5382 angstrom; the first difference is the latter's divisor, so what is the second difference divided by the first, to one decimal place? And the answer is -1.6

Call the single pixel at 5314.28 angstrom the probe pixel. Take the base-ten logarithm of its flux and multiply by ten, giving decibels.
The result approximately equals 9.3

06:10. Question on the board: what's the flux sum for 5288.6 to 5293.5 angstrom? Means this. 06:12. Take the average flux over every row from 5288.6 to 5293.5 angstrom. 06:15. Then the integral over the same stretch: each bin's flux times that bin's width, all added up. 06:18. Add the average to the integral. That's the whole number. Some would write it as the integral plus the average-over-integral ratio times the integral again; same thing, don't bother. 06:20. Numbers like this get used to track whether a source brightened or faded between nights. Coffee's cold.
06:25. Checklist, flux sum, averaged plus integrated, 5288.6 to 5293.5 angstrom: 49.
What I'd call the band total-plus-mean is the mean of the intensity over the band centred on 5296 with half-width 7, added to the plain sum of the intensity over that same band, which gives 61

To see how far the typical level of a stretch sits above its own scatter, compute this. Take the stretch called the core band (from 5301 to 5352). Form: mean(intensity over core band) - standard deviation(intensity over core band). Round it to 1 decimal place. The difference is 8.2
